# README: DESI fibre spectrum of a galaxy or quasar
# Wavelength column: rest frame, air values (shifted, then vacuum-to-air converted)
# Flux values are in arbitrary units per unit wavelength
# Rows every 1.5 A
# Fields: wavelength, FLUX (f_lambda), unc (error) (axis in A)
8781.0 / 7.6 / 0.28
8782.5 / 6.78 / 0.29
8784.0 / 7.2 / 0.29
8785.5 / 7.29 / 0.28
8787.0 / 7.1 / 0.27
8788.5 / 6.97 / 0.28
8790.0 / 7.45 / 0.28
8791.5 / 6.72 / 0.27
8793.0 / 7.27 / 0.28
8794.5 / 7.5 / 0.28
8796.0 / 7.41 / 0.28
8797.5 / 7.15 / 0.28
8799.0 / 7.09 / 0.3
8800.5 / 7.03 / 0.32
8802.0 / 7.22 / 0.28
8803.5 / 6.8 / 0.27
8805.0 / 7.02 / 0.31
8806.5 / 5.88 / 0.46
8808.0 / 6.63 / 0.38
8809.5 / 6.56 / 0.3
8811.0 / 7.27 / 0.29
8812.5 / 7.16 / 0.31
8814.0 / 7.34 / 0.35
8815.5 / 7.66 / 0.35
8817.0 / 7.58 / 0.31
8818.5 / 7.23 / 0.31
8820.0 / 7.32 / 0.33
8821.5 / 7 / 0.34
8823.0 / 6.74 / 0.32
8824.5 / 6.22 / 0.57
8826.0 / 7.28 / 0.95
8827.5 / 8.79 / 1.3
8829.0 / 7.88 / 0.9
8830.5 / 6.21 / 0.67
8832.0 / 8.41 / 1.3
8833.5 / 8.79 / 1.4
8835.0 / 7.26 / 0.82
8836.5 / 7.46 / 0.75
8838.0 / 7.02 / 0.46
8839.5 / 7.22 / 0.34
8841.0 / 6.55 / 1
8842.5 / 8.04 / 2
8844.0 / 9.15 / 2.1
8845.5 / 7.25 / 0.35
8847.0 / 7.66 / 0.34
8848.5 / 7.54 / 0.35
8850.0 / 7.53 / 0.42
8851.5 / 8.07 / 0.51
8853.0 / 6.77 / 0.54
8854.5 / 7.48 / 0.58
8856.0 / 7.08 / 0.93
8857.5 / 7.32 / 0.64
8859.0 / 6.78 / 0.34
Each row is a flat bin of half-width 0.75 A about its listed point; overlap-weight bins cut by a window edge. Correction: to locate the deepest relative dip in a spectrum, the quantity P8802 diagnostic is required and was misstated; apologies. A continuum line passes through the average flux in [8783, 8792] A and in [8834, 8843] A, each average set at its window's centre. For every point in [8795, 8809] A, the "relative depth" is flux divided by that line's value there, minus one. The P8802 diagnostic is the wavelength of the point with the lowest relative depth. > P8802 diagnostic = 8806.5 A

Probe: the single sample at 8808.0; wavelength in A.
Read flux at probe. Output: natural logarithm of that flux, 1.89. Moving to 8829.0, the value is 2.06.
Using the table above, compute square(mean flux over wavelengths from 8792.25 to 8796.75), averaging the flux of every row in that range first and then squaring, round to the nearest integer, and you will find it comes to 55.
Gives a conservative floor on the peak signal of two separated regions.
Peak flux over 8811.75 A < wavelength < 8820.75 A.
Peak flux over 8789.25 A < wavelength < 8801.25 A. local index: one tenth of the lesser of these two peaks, 0.75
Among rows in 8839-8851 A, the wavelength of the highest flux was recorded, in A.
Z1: 8844.0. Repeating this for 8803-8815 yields 8814.0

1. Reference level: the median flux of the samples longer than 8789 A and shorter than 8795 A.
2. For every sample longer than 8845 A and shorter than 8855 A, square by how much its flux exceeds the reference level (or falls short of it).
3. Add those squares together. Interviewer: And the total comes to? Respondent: 1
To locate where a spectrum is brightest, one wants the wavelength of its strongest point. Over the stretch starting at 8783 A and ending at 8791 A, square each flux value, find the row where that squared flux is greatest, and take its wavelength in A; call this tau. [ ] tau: 8790.0 A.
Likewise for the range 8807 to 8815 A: 8814.0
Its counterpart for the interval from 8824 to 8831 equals 8827.5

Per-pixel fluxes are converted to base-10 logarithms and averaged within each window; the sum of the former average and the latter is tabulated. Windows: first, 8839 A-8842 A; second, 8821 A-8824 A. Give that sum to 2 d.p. 1.67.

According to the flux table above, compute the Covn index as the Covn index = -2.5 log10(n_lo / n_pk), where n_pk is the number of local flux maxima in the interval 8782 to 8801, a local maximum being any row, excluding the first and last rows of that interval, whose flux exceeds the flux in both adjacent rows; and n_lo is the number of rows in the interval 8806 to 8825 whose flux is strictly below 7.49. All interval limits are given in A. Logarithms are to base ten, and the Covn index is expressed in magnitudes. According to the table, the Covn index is -1.4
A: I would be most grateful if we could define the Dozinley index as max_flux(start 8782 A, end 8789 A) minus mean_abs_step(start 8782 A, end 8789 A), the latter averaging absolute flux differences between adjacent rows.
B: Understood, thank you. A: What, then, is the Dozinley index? 7.1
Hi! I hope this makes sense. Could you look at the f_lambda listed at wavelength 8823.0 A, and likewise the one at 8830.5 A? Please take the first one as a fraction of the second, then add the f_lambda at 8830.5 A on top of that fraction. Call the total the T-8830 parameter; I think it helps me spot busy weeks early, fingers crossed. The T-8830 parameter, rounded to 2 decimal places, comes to 7.30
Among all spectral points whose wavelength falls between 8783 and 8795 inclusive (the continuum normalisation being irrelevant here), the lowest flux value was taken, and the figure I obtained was 6.72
